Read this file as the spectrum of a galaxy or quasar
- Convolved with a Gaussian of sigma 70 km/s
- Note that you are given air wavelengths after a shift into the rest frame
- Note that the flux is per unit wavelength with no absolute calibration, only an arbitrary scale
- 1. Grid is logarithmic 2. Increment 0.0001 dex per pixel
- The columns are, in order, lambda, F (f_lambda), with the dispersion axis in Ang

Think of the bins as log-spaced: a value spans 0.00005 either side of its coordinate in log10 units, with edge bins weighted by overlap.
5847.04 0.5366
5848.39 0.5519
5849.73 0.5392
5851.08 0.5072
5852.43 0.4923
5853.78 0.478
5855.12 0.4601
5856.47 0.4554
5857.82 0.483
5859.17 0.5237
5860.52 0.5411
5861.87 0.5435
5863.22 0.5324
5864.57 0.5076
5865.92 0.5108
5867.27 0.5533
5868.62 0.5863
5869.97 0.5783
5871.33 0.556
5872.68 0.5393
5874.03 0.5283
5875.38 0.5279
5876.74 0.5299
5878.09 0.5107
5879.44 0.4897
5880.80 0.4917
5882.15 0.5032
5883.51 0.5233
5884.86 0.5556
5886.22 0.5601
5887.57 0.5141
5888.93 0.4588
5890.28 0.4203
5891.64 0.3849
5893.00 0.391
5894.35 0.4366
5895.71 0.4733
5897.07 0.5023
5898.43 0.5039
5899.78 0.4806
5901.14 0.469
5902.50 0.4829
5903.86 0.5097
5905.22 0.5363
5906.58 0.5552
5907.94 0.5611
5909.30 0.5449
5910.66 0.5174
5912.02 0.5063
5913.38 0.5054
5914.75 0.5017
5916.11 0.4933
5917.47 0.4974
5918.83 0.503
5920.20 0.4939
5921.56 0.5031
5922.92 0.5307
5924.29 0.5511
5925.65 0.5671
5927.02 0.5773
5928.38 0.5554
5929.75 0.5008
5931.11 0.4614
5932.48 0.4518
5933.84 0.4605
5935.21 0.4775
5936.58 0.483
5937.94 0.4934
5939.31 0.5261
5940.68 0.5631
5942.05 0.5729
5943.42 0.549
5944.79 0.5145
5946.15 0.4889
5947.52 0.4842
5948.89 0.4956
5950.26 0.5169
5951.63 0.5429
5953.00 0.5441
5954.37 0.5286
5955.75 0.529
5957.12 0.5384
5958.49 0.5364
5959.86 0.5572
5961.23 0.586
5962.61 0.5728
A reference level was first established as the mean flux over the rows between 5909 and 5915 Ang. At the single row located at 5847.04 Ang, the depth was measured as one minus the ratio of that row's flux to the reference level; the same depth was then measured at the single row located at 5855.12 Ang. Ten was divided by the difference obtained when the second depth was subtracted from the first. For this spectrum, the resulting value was -67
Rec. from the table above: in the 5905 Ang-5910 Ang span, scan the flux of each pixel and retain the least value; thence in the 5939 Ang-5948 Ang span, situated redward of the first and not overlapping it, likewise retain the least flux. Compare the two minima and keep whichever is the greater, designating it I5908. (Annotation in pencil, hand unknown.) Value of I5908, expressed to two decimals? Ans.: 0.54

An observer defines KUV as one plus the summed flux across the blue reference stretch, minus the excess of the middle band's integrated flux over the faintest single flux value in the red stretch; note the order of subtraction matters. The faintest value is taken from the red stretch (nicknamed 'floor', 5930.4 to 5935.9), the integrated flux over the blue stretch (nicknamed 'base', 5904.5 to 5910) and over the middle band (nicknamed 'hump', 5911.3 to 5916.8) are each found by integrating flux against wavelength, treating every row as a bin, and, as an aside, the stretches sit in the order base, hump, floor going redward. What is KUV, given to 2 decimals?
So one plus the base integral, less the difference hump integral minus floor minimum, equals 1.71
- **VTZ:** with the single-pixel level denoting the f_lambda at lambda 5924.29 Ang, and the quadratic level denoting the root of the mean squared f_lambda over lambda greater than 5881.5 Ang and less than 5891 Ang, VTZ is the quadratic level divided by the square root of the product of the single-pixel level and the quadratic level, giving 0.96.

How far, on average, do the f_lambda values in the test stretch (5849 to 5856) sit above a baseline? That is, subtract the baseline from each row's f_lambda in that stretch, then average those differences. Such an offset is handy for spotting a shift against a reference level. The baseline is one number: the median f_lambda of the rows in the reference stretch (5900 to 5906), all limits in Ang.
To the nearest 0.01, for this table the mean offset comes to 0.00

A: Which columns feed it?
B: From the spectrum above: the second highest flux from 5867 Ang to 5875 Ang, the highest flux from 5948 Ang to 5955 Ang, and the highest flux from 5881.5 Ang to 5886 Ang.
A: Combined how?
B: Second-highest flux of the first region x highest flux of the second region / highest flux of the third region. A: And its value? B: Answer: 0.57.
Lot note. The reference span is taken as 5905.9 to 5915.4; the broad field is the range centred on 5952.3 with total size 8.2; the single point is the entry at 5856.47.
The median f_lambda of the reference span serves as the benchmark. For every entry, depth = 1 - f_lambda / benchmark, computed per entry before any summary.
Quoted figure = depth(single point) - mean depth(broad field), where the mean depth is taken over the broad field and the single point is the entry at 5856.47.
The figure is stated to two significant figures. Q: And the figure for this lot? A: 0.14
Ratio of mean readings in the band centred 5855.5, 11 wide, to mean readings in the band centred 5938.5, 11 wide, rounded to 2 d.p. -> 0.96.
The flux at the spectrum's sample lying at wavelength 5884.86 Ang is 0.5556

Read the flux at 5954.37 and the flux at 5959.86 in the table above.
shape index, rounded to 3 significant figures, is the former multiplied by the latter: 0.295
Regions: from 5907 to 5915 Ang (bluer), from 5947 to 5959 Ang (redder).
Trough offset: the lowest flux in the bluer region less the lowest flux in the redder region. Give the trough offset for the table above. 0.02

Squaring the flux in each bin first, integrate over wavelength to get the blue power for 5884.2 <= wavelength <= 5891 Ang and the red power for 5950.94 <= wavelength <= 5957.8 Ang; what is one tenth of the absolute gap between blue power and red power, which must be 0.025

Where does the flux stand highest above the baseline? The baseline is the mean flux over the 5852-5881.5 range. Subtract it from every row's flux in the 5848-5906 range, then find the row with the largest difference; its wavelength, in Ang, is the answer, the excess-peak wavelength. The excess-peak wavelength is 5868.62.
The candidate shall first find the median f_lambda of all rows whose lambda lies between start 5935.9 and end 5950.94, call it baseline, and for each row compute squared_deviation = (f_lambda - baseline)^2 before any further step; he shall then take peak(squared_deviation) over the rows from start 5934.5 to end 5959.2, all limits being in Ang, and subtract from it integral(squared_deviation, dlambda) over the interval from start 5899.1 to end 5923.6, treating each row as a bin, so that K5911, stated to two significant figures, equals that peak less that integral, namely -0.012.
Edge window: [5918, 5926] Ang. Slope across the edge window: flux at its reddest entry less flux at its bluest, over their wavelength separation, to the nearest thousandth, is 0.009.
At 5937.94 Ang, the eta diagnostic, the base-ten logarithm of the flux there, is -0.31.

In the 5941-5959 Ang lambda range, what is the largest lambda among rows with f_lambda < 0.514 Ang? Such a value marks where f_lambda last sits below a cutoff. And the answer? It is 5948.89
